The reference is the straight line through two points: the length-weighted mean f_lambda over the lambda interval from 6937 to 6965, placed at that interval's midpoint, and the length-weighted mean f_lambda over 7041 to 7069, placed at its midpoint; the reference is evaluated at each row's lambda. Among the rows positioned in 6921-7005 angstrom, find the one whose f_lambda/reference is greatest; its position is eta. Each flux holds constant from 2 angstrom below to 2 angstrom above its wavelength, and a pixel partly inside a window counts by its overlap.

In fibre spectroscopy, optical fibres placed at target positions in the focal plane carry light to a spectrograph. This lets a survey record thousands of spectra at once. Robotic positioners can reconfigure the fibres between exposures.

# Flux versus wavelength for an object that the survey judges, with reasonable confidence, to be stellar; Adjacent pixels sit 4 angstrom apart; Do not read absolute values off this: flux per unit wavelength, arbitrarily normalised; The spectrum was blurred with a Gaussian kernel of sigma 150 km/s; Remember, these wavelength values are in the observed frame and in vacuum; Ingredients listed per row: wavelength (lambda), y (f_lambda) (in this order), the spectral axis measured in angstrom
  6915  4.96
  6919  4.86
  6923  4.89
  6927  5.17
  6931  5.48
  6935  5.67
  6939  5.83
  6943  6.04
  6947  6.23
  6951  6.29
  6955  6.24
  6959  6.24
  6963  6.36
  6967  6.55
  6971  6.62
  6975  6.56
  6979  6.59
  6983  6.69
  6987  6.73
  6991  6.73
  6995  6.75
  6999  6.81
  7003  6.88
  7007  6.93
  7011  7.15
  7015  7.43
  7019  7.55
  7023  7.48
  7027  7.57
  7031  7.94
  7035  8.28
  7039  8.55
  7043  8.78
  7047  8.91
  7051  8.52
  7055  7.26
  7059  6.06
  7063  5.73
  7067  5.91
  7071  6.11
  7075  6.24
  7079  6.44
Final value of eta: 6971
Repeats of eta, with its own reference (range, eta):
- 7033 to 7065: 7047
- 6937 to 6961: 6951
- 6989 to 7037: 7035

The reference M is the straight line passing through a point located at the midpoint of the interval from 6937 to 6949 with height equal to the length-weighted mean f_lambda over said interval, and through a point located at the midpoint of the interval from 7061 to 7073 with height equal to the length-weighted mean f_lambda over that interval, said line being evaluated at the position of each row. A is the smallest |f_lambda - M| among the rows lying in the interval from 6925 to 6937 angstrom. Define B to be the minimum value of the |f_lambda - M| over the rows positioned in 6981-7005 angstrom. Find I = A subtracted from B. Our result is 0.3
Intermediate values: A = 0.4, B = 0.7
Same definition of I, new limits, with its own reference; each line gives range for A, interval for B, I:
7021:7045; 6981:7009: -0.8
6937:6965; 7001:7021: 0.9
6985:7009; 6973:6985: -0.2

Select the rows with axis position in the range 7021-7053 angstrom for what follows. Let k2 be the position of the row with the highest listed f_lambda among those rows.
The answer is 7047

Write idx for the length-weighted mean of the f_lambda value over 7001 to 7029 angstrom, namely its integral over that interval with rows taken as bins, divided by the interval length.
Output 7.3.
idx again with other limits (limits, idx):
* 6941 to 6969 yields 6.3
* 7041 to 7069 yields 7.3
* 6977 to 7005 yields 6.7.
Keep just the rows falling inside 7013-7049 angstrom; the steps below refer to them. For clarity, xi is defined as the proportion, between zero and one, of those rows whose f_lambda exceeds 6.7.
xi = 1.00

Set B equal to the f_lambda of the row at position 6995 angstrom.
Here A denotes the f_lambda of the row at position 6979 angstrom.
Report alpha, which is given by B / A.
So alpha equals 1.0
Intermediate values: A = 6.59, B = 6.75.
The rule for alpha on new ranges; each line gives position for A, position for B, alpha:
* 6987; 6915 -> 0.7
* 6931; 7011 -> 1.3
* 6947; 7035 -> 1.3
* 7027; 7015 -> 1.0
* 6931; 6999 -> 1.2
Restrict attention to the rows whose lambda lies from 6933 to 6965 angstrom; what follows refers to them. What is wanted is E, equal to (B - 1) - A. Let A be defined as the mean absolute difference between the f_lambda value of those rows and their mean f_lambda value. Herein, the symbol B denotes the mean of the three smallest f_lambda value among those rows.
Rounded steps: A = 0.20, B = 5.85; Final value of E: 4.6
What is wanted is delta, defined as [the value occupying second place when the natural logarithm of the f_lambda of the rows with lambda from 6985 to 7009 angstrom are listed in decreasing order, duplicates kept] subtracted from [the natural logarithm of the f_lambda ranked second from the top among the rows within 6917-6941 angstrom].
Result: -0.19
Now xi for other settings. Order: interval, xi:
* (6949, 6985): 0.00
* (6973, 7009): 0.67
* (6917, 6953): 0.00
